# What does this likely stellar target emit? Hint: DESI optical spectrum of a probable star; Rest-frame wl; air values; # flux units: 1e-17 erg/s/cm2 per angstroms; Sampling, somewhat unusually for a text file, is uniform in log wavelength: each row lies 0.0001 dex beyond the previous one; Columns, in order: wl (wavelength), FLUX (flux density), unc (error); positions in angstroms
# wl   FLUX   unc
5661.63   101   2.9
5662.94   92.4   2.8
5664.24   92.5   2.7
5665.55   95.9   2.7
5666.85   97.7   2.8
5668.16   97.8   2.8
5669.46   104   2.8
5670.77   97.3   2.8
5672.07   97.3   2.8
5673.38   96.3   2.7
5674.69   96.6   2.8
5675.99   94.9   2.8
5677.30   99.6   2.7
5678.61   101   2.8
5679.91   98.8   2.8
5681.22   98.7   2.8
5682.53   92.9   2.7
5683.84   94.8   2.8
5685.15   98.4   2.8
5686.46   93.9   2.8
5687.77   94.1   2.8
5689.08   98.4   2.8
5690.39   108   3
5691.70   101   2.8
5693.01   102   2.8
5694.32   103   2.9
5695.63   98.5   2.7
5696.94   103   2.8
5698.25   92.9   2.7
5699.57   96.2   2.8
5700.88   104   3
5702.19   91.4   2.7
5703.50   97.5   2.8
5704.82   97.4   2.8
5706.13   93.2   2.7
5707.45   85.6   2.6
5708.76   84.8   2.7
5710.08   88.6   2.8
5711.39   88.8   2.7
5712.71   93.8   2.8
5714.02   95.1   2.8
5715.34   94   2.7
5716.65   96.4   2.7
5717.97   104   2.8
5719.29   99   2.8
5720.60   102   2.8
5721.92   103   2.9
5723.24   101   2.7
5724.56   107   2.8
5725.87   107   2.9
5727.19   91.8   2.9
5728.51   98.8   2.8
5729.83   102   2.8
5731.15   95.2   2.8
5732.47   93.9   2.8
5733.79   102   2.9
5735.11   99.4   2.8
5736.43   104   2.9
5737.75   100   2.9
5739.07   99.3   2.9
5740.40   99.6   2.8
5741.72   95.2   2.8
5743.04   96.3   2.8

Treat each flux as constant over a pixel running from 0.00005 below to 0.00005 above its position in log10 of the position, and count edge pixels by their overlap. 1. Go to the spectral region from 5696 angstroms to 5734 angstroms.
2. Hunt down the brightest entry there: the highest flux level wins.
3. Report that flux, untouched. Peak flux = 107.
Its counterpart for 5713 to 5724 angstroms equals 104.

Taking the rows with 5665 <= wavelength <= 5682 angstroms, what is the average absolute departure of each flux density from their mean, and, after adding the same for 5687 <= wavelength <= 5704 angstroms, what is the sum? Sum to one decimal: 5.7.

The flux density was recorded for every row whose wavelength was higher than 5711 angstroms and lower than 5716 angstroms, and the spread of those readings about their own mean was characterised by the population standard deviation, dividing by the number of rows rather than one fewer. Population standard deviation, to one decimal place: 2.4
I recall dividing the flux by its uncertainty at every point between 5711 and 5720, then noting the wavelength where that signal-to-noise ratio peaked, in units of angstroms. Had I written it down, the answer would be 5717.97 angstroms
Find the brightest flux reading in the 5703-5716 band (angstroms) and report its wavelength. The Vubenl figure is 5703.50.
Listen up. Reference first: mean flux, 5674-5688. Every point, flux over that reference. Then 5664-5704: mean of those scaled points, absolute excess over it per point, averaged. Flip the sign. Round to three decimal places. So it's -0.031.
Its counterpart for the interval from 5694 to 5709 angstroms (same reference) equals -0.052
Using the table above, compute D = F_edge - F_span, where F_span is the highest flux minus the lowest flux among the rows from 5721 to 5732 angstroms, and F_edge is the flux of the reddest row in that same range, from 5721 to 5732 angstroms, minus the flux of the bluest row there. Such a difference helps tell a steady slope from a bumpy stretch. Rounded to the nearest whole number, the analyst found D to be -23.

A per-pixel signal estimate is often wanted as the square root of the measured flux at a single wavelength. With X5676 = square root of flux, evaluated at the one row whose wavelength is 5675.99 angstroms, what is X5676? 9.7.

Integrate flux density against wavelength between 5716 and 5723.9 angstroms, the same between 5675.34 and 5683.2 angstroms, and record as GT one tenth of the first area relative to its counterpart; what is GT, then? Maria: 0.104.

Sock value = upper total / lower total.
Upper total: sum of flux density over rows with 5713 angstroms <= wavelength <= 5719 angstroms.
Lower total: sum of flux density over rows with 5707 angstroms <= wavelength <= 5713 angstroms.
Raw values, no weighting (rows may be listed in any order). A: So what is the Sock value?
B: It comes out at 0.9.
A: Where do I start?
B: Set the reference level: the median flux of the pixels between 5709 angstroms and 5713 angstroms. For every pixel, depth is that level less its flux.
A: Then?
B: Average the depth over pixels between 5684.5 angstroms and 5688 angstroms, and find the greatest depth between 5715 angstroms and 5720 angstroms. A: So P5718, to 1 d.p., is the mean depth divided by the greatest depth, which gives 1.3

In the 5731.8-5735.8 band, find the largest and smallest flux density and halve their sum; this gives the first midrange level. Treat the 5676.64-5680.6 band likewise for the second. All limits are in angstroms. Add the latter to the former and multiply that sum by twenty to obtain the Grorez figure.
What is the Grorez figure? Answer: 3957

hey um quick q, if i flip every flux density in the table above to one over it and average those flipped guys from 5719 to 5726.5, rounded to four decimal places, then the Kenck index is 0.0097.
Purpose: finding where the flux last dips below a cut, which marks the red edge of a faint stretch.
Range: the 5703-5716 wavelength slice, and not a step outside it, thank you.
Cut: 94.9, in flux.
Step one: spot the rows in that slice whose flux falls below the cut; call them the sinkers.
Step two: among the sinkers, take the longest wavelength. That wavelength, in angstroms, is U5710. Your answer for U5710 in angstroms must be 5715.34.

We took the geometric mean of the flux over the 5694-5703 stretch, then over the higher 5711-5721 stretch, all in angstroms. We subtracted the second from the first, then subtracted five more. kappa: -3.2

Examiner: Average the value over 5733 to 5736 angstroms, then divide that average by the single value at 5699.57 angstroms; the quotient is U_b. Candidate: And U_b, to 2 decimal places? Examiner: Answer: 1.05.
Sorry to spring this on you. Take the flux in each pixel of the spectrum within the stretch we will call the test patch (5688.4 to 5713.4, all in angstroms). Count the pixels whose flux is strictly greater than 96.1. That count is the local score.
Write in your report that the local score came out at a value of 11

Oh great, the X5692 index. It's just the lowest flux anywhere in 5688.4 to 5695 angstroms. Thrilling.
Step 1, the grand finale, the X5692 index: 98.4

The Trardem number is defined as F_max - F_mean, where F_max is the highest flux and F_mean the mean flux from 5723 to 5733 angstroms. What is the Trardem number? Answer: 7.4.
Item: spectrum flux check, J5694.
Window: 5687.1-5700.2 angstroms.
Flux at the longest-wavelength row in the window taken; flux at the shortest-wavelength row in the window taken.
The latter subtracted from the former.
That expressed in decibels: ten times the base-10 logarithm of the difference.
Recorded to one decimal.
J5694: 3.2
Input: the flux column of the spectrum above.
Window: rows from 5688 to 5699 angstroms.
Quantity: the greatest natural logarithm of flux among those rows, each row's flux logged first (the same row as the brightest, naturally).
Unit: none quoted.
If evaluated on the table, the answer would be 4.68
